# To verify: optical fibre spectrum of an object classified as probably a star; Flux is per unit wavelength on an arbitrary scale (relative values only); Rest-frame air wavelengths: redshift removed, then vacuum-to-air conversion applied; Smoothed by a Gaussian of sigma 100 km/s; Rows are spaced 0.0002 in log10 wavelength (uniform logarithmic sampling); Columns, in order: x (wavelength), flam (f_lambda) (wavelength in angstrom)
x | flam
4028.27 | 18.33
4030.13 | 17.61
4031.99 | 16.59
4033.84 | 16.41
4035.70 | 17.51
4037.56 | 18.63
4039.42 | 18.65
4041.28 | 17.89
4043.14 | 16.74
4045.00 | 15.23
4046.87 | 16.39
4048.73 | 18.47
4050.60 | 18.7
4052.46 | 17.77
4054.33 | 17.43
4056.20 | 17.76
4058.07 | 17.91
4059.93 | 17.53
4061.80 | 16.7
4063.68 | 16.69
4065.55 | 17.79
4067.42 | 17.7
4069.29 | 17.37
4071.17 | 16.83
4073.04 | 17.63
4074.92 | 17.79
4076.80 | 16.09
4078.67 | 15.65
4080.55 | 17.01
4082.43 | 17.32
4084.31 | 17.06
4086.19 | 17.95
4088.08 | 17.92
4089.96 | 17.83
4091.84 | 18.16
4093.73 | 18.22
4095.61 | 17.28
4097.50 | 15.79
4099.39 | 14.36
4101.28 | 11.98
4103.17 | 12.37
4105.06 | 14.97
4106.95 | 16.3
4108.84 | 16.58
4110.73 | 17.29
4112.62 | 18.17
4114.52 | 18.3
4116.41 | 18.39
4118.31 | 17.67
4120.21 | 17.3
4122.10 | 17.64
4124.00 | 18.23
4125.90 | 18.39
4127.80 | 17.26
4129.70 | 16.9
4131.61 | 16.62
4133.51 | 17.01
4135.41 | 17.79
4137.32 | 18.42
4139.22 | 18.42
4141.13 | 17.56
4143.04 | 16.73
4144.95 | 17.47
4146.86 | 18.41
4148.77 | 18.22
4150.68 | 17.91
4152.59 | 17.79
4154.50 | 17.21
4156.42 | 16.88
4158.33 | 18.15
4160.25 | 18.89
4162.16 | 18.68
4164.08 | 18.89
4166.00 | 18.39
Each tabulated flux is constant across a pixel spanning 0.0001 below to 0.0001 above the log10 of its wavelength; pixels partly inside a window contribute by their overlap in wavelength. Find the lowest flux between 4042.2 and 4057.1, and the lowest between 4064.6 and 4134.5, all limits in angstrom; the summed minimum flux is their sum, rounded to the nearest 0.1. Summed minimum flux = 27.2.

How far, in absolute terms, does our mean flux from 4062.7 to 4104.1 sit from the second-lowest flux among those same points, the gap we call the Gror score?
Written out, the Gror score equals 4.3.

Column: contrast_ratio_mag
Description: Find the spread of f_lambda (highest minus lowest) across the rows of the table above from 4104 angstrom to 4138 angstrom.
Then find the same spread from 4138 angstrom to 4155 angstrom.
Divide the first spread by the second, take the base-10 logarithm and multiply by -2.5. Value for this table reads -0.77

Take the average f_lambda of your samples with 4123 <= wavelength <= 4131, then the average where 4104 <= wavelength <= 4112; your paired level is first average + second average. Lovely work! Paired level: 34.0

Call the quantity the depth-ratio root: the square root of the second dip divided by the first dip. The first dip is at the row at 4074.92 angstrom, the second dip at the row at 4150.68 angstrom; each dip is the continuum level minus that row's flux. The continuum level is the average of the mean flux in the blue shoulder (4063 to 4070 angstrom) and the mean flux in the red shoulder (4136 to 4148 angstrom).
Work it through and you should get 1.3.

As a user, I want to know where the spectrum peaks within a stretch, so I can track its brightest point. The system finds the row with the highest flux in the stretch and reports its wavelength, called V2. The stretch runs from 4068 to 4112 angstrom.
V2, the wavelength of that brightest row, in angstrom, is 4093.73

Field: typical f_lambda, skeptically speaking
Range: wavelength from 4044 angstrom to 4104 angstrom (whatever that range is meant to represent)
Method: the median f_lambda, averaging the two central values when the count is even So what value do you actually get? 17.4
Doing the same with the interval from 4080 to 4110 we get 17.0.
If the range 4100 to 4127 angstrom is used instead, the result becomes 17.5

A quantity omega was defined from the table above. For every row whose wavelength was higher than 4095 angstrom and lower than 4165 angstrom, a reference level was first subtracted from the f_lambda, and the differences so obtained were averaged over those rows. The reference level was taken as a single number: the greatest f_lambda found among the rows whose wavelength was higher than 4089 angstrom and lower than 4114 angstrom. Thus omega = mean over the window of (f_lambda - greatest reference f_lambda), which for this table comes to -1.02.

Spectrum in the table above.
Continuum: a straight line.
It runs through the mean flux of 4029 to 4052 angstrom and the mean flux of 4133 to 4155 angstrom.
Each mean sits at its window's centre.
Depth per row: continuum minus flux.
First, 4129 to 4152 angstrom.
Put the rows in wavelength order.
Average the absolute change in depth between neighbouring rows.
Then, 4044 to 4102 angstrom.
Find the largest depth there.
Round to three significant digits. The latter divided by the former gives 10.4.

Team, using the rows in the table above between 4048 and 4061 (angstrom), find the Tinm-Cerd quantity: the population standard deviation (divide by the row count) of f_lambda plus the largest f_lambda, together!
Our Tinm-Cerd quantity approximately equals 19.1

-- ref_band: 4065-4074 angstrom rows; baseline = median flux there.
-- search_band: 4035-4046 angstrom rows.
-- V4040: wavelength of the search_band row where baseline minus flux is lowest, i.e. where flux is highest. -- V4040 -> 4039.42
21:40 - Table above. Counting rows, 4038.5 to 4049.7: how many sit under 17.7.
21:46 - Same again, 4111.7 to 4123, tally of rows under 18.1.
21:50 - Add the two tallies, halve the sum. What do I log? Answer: 3.0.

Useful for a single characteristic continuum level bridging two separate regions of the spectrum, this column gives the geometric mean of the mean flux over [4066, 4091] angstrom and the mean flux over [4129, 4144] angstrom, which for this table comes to 17.3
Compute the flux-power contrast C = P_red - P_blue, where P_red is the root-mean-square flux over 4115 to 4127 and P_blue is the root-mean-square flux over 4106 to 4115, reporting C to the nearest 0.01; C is 0.59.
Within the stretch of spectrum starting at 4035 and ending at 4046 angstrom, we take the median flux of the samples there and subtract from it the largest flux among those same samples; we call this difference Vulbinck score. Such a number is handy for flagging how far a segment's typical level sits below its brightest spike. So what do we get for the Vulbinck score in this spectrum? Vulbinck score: -0.95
